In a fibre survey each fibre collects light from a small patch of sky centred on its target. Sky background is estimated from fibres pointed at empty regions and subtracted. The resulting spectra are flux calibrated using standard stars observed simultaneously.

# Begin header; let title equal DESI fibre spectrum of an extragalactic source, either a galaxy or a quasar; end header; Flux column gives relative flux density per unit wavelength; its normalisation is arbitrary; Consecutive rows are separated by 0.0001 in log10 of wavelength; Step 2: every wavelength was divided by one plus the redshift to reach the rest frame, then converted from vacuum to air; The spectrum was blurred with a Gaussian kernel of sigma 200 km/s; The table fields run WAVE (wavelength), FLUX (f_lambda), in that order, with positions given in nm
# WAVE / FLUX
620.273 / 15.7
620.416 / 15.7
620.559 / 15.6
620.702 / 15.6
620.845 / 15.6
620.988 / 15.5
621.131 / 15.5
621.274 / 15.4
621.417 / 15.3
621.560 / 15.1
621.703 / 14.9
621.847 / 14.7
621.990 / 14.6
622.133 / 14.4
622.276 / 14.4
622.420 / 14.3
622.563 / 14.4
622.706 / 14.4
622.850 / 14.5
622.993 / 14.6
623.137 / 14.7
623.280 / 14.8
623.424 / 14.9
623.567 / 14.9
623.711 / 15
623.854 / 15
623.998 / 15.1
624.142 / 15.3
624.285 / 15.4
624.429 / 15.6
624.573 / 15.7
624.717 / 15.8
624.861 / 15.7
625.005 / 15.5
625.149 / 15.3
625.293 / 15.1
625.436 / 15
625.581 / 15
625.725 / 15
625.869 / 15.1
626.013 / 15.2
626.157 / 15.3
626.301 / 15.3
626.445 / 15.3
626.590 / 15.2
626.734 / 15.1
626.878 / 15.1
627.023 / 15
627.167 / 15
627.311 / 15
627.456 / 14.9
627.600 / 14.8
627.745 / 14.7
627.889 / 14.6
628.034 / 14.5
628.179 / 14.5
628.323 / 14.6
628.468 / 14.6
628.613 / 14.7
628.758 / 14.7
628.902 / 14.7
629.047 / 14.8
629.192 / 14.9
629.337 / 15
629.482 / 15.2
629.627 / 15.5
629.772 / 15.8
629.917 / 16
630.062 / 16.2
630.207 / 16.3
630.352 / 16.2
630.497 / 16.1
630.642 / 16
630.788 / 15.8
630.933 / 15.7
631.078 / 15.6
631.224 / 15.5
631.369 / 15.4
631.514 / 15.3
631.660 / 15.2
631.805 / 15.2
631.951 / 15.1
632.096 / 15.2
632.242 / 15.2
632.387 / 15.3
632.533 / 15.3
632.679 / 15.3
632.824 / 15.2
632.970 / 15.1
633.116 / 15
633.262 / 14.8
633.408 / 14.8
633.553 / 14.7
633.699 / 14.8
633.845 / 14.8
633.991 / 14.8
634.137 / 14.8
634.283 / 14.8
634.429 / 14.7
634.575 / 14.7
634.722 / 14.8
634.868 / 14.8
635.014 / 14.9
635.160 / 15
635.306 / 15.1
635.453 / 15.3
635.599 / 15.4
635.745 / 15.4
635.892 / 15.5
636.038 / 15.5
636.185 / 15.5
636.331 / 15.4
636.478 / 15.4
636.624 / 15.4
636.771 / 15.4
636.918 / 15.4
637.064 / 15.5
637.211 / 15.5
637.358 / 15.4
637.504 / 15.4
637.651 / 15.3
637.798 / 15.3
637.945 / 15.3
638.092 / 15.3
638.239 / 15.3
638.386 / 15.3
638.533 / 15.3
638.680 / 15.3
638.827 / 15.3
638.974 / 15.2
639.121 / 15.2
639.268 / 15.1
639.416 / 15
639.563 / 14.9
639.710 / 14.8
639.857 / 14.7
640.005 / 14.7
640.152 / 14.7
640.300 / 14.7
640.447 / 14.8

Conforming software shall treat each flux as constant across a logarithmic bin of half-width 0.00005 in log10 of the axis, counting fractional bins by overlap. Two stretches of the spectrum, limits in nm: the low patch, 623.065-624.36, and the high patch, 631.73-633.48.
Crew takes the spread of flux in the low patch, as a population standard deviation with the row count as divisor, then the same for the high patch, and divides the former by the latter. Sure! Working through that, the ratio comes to 1.3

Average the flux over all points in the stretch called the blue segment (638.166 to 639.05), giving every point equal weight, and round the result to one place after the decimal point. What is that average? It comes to 15.3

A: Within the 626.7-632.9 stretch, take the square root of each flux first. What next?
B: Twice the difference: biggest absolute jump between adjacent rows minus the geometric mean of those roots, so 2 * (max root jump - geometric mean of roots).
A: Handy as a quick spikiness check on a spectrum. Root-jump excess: -7.73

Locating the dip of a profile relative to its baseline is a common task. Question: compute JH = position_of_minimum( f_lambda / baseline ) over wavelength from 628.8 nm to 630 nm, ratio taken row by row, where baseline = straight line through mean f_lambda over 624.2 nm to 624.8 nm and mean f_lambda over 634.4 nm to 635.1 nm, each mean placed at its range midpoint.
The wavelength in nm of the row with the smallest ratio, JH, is 628.902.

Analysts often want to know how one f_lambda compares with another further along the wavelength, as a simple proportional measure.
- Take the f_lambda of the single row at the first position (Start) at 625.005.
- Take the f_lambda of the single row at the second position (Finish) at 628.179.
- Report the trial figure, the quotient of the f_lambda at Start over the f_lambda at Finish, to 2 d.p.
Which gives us 1.07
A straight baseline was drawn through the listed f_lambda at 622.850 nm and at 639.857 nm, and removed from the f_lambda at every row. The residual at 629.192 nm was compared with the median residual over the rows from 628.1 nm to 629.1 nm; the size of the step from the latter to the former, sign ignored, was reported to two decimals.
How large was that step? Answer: 0.20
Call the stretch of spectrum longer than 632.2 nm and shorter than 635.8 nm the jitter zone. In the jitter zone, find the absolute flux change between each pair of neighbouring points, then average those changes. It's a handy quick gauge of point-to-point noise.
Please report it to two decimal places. 0.07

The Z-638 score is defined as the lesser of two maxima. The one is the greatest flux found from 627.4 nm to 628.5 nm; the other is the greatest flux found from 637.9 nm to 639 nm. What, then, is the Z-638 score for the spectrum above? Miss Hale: 14.9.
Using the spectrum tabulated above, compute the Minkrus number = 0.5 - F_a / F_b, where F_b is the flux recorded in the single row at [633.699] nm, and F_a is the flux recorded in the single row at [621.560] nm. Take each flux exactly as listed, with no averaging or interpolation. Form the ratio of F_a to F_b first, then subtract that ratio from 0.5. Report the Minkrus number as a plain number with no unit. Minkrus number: -0.52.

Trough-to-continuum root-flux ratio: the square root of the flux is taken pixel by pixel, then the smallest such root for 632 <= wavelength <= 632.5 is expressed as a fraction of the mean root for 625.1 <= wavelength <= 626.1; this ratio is 1.003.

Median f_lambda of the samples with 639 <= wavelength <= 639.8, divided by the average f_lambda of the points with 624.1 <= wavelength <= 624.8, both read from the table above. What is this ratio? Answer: 0.96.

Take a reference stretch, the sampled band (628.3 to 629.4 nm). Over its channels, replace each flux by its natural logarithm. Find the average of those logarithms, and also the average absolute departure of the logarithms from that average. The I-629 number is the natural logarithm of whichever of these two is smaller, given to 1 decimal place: -4.9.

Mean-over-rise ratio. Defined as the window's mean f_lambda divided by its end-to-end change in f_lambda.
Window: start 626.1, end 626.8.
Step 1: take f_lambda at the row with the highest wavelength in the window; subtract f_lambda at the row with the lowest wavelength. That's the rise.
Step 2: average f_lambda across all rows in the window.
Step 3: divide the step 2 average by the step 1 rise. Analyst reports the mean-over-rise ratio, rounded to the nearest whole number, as -76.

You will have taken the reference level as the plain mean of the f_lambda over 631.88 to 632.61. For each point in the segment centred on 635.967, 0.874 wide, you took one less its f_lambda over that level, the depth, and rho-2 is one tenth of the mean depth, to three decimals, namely -0.002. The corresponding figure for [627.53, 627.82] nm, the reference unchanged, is 0.003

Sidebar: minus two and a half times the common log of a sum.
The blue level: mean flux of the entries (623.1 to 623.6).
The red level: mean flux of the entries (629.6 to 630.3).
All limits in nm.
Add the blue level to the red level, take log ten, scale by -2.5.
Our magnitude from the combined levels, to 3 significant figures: -3.72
